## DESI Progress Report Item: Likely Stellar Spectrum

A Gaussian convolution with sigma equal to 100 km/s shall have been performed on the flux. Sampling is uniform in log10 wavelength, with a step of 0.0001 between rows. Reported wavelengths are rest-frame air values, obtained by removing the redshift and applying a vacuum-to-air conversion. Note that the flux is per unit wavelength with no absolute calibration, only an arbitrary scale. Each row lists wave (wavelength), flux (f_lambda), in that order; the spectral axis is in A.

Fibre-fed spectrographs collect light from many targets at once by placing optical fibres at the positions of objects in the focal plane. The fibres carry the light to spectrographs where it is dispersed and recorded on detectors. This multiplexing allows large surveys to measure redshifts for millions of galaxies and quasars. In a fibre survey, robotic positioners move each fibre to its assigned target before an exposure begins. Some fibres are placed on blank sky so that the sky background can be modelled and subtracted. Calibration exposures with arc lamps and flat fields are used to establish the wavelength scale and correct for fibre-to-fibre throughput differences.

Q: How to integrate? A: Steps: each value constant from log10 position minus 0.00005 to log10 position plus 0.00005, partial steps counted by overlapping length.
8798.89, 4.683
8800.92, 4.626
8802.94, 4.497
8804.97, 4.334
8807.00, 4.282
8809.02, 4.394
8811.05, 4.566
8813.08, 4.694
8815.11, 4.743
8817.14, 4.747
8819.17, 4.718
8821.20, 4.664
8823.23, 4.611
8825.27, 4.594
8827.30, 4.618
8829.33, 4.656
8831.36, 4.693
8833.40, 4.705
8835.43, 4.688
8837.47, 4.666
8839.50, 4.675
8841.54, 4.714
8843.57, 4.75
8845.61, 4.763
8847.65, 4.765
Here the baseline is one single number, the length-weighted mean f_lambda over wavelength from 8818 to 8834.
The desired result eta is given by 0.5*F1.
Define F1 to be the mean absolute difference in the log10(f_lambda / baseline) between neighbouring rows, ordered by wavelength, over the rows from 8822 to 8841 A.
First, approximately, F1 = 0.002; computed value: 0.0010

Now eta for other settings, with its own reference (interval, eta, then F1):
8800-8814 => 0.0061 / 0.012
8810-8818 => 0.0028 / 0.006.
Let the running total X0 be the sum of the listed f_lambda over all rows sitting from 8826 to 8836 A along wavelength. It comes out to 23.36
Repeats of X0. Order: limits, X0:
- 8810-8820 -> 23.47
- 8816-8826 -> 23.33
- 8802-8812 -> 22.07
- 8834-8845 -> 23.49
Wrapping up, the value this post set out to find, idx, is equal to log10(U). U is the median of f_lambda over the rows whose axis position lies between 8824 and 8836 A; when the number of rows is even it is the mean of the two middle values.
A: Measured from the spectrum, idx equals 0.670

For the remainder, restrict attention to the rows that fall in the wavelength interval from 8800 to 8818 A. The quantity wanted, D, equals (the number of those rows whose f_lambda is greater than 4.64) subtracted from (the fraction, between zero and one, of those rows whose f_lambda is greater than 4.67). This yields -2.67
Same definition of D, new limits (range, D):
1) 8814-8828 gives -3.57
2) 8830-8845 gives -6.14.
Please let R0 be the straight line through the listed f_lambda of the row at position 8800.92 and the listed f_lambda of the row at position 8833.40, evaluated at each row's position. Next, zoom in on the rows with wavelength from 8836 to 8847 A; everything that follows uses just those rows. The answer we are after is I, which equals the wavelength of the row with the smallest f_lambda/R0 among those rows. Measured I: 8837.47 A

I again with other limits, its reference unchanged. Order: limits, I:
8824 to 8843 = 8825.27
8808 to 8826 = 8809.02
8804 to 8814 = 8807.00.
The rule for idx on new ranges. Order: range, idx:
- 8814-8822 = 0.675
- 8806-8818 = 0.666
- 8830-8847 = 0.672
